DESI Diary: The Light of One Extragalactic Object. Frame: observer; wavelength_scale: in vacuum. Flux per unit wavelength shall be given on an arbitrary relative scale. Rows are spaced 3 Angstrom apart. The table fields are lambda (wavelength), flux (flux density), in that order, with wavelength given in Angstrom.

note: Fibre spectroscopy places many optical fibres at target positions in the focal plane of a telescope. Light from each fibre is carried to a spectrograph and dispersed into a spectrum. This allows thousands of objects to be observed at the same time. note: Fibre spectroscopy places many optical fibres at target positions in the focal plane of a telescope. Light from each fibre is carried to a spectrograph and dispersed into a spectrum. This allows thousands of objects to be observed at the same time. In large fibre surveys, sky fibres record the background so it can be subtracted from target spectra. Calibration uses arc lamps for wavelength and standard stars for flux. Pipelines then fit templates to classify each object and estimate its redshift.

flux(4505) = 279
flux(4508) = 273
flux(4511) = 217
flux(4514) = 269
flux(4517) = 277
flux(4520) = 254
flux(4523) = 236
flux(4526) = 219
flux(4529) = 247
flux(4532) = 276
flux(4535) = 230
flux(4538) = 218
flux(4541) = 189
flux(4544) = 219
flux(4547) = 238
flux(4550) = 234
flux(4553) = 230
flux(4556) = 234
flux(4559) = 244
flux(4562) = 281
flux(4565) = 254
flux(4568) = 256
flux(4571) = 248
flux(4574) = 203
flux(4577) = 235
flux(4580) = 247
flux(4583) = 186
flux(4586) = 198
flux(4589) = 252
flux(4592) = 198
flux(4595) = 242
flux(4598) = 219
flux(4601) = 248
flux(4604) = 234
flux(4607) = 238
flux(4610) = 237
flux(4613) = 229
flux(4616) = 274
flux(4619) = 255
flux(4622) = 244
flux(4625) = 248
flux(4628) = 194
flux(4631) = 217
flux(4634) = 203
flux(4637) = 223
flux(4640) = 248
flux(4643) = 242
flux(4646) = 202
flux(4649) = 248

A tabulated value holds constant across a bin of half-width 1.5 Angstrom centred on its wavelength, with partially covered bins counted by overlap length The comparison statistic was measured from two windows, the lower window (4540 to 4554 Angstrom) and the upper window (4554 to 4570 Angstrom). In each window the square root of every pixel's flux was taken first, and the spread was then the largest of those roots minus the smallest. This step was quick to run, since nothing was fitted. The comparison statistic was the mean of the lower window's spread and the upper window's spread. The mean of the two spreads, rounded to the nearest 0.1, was 1.6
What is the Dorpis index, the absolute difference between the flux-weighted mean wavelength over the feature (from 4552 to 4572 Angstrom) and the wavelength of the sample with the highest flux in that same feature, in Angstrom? 0.2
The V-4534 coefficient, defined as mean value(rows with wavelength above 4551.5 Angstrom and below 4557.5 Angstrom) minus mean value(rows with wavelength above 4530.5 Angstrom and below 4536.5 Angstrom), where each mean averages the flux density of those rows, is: -21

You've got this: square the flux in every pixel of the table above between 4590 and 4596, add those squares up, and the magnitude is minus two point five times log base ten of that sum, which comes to -12.5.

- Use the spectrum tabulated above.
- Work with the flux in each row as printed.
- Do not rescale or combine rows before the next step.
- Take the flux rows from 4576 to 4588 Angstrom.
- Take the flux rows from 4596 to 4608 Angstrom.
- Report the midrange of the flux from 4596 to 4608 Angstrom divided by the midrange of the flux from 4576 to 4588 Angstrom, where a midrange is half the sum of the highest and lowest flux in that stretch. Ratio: 1.08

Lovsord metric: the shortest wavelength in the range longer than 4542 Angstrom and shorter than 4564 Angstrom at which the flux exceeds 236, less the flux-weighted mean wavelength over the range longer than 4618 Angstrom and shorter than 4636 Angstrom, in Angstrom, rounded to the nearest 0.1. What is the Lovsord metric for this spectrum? -79.1 Angstrom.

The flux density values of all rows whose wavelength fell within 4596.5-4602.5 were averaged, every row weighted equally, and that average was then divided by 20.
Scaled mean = 11.7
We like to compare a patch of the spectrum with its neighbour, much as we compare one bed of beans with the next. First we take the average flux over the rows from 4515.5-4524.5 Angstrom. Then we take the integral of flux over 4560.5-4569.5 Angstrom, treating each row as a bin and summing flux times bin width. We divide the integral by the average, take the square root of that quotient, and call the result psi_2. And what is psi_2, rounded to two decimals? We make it 3.05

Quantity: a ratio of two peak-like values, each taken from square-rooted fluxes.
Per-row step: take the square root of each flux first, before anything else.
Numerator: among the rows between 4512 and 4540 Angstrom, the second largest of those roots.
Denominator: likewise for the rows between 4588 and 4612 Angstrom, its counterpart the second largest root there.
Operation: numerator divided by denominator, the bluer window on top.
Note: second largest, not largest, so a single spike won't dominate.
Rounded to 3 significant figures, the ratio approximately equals 1.05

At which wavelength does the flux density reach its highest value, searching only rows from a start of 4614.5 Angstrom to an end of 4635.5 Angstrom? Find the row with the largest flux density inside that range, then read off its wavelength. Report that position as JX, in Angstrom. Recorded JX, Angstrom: 4616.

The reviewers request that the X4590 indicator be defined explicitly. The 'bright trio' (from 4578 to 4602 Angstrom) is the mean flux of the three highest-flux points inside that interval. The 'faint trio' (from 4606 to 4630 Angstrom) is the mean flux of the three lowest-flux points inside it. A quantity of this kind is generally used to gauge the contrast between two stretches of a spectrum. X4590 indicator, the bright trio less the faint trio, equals 29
